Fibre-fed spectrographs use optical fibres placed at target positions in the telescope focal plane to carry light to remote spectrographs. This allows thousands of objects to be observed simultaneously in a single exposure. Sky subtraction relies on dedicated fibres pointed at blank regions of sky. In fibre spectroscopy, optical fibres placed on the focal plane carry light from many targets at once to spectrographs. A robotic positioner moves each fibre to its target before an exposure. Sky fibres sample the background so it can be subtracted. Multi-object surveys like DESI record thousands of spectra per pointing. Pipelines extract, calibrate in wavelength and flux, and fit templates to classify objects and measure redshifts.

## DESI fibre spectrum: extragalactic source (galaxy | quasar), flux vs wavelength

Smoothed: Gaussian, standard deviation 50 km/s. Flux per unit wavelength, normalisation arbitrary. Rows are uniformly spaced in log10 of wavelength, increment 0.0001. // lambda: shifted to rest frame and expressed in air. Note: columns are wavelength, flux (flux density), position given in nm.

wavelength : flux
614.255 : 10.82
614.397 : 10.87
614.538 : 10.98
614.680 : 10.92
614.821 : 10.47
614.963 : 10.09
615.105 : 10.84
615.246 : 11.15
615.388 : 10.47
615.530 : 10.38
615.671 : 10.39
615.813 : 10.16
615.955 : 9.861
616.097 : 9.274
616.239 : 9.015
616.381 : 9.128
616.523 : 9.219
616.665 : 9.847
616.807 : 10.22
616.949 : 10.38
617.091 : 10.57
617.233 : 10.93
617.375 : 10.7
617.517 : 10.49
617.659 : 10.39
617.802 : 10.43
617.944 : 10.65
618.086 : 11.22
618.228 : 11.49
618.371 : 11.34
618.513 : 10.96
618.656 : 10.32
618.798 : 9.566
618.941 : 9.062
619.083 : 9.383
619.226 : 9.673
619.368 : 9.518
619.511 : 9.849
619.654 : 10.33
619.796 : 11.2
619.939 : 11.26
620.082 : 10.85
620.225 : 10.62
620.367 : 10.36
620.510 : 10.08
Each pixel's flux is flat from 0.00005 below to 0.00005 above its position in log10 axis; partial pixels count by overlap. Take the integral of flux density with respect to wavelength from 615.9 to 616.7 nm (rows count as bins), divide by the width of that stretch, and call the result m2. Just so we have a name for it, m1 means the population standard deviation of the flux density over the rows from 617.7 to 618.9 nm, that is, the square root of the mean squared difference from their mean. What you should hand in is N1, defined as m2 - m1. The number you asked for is 8.76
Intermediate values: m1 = 0.6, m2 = 9.4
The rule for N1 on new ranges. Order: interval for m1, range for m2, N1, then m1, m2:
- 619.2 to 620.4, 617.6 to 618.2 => 10.14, 0.6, 10.7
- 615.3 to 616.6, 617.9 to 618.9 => 10.17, 0.6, 10.7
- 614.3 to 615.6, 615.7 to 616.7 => 9.19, 0.3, 9.5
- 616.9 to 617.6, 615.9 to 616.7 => 9.17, 0.2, 9.4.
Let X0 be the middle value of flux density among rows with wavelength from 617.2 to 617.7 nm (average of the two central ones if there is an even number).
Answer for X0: 10.6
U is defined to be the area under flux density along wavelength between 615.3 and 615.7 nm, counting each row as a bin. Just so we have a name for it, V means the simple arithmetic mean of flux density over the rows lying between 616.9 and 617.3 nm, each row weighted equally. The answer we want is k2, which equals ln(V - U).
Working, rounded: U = 4.18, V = 10.63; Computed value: 1.86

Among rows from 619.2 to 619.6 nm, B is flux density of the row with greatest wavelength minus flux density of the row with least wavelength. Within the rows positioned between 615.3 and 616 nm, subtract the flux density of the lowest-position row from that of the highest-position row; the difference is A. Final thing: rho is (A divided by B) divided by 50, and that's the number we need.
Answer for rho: -0.069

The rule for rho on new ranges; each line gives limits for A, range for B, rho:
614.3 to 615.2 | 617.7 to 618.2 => -0.001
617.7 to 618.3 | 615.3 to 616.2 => -0.018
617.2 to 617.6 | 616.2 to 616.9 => -0.007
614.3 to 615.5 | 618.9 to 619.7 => -0.006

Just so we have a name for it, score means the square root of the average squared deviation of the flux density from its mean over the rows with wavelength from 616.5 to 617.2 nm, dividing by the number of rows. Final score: 0.48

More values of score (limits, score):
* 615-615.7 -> 0.30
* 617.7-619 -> 0.77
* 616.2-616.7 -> 0.32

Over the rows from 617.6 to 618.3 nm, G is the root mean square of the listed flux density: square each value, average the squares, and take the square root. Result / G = 10.8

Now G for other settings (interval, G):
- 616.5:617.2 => 10.1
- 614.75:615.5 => 10.6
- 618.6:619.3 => 9.6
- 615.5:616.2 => 10.0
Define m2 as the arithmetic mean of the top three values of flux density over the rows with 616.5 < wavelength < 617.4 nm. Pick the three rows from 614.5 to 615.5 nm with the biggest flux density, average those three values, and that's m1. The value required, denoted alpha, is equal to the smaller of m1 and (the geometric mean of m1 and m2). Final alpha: 10.9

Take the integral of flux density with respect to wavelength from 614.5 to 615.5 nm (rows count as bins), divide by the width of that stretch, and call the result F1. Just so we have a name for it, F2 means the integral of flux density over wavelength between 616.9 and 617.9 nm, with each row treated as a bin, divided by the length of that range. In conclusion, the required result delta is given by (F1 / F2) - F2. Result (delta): -9.55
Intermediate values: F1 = 10.7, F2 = 10.6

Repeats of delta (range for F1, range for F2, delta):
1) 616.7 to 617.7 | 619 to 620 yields -9.12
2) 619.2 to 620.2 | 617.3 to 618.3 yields -9.80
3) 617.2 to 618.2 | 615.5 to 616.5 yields -8.59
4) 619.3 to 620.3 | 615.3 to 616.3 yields -8.90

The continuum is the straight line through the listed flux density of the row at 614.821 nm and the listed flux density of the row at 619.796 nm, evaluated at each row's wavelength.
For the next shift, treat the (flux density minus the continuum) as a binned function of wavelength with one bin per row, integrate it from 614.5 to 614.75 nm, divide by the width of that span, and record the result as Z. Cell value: 0.50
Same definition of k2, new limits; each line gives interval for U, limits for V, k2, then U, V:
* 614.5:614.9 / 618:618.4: 1.95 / 4.30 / 11.35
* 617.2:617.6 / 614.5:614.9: 1.87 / 4.28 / 10.79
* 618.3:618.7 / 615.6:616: 1.75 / 4.36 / 10.14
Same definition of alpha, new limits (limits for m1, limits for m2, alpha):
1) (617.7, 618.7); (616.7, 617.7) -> 11.0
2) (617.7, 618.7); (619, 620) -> 11.1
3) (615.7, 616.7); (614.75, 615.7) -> 10.0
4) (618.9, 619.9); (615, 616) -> 10.5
